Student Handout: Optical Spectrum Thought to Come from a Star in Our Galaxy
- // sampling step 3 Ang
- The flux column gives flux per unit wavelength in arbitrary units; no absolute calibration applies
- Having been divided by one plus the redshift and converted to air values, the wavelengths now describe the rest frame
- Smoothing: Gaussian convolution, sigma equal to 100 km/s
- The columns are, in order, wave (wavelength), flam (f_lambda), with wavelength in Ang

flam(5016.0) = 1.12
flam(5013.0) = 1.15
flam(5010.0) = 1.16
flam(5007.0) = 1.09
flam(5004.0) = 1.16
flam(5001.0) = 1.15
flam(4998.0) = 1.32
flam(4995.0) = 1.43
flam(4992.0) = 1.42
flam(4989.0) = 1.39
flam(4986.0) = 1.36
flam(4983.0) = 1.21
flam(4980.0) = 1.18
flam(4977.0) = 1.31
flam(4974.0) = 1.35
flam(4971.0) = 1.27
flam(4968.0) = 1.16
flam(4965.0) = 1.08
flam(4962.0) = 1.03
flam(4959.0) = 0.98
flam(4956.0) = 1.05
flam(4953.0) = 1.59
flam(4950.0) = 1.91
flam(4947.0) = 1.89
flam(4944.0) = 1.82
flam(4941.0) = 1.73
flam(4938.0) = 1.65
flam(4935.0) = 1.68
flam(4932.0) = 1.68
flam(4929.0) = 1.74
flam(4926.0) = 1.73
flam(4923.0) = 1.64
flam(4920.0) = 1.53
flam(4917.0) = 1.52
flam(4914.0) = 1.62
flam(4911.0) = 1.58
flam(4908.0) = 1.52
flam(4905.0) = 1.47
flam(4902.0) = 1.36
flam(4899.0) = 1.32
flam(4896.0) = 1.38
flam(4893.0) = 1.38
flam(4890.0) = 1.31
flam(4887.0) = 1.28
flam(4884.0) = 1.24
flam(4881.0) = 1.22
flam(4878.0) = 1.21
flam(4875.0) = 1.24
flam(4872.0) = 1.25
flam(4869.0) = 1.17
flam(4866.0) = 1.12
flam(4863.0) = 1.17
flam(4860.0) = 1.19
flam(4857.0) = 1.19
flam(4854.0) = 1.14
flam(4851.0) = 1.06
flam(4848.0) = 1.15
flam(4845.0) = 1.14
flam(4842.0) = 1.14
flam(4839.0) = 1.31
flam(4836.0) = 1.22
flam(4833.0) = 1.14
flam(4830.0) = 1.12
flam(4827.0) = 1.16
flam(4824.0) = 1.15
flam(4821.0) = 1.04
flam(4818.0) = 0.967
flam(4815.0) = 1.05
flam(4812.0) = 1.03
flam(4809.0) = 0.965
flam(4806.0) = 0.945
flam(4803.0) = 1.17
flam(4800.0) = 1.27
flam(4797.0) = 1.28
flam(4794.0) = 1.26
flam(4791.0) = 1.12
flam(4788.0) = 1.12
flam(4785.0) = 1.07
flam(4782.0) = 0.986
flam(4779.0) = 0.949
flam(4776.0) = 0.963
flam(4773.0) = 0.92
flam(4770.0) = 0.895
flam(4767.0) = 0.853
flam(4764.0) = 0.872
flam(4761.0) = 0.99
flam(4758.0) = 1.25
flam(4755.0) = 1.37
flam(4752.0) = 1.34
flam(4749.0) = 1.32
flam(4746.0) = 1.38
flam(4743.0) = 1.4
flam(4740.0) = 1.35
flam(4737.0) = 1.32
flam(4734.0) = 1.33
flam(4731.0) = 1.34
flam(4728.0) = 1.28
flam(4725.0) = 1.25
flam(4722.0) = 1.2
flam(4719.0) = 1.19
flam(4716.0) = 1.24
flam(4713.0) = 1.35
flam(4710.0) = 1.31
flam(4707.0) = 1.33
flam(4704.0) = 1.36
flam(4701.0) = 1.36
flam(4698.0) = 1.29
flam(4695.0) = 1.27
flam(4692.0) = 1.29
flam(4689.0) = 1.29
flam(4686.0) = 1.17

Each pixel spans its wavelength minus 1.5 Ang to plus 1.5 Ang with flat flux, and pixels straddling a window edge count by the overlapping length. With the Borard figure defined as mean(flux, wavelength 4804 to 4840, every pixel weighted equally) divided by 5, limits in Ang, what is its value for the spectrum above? 0.218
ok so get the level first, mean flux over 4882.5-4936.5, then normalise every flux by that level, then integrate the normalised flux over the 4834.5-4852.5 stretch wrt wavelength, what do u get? 14.1 Ang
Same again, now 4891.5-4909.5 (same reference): 16.9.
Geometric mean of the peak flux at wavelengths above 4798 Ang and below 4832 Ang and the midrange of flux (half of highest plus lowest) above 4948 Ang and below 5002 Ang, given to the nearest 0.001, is 1.355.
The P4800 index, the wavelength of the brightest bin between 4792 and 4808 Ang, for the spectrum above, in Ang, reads 4797.0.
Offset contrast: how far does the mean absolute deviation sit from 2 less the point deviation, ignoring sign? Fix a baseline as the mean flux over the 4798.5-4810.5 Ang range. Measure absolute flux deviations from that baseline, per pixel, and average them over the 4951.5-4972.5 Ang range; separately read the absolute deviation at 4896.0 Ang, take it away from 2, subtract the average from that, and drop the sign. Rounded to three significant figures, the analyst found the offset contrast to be 1.57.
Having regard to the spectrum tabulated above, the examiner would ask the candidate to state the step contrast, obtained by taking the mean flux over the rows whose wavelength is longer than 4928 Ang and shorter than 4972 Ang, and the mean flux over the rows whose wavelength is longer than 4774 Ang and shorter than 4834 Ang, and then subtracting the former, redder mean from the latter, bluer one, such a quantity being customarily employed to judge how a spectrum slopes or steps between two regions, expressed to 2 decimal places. -0.40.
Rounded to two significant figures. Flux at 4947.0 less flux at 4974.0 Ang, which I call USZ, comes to 0.54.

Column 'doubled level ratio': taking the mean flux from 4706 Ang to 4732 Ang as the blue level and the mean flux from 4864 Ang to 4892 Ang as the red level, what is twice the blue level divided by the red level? 2.1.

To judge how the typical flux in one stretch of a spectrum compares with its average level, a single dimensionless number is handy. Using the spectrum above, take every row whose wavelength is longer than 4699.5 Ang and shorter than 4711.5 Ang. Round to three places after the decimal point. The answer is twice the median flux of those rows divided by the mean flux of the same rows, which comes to 2.007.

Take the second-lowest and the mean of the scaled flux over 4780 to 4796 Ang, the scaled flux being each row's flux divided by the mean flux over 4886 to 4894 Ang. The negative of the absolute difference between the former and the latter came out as -0.031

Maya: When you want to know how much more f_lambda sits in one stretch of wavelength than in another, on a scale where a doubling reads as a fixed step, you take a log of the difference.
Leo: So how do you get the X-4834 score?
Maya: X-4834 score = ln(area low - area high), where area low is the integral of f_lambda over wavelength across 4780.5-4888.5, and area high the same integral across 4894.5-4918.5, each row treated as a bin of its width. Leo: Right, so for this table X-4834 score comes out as 4.5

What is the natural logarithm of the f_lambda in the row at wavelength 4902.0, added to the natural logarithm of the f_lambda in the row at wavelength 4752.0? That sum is 0.60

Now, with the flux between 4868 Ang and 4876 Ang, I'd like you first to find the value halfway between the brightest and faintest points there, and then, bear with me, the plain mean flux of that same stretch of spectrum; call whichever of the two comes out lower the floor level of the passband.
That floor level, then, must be 1.21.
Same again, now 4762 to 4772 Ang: 0.87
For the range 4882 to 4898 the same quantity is 1.31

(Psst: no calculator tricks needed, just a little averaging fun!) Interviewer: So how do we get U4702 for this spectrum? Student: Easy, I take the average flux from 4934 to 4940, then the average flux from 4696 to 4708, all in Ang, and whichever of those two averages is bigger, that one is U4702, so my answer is 1.67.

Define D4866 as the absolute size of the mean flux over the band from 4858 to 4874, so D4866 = 1.18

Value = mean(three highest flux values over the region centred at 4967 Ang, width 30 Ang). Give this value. 1.42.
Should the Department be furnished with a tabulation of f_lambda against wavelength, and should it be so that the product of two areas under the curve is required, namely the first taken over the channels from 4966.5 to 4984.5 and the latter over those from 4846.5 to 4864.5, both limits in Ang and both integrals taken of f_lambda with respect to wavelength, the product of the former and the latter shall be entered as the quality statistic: 465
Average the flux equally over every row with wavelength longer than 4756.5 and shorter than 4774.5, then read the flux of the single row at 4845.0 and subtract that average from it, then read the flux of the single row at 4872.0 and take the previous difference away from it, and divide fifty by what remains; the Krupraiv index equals 47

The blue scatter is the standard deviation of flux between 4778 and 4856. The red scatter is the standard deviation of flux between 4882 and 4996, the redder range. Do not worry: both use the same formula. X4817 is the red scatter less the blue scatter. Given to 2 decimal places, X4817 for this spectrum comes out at 0.14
